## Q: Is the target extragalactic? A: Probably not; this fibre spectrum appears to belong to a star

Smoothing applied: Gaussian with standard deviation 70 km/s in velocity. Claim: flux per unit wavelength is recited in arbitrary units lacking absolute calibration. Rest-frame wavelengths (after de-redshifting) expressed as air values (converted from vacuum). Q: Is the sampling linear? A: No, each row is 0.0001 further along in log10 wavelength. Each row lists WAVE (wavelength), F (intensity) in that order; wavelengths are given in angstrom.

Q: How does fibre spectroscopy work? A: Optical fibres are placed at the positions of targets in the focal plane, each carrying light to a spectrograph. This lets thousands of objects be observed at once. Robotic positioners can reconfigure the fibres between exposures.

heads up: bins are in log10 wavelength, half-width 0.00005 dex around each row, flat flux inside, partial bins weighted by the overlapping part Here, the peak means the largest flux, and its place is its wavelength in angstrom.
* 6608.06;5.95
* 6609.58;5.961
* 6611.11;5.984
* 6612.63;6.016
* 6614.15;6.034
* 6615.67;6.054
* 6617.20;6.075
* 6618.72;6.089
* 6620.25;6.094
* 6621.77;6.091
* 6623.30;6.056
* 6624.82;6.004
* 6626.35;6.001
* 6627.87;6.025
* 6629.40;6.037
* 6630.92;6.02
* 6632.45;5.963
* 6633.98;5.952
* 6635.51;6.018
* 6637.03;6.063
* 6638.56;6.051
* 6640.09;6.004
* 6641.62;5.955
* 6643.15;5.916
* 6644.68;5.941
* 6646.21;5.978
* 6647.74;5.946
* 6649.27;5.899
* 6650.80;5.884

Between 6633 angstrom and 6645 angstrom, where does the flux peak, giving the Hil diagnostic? 6637.03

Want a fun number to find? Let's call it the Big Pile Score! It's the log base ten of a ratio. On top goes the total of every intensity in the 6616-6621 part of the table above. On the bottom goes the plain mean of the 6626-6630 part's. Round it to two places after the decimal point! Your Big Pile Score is 0.48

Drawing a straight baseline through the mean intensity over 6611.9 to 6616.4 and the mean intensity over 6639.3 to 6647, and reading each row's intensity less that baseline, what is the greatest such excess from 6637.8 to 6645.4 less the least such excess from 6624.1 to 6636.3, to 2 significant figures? 0.11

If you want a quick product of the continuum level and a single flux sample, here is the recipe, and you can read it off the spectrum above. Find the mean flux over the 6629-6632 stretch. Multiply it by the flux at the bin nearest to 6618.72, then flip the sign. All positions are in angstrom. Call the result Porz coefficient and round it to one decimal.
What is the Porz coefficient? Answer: -36.7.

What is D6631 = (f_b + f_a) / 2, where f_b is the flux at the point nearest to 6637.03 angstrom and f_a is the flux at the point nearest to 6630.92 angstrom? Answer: 6.04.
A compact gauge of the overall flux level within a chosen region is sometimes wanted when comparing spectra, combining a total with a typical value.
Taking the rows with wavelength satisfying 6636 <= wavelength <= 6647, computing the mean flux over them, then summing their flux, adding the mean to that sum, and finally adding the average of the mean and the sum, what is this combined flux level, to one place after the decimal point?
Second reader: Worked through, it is 71.8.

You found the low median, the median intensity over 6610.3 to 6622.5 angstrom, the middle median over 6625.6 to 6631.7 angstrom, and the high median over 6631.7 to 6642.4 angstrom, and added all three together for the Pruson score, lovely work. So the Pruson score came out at 18.1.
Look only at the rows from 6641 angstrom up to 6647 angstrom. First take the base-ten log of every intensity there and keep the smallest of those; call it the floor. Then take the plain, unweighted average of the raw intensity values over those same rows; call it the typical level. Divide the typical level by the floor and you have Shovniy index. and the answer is 7.70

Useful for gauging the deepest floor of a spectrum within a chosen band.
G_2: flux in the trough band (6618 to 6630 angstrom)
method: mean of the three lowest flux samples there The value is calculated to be 6.01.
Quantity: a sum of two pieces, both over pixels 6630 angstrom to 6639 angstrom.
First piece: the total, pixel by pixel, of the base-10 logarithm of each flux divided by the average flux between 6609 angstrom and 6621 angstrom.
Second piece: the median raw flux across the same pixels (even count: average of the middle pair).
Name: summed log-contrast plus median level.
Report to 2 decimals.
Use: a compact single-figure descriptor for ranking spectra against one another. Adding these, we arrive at 6.01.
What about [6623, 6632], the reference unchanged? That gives 6.02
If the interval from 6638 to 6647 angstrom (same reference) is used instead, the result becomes 5.94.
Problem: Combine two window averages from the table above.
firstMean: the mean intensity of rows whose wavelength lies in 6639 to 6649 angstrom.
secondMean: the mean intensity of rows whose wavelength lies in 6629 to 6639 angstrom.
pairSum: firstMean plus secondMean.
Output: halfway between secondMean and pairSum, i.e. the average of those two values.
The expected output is 8.99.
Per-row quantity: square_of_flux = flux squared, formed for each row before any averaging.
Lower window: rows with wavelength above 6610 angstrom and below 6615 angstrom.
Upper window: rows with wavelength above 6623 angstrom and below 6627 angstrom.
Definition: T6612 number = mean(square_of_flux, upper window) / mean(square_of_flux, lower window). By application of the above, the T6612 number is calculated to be 1.003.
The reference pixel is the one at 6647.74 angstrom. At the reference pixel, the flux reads 5.946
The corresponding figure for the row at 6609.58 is 5.961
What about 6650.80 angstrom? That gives 5.884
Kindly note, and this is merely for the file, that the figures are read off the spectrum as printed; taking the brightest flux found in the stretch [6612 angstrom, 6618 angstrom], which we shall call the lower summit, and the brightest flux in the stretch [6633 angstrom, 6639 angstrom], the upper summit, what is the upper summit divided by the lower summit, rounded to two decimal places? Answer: 1.00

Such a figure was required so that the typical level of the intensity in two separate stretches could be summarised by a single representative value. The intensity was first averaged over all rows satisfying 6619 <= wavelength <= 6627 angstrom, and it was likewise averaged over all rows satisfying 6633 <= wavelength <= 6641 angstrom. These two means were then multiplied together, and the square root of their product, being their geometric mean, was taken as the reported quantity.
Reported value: 6.03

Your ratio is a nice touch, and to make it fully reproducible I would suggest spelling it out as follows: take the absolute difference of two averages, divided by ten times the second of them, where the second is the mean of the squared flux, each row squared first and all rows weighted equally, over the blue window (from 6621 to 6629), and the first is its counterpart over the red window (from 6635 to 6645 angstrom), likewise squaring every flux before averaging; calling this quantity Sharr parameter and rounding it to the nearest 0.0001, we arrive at 0.0014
